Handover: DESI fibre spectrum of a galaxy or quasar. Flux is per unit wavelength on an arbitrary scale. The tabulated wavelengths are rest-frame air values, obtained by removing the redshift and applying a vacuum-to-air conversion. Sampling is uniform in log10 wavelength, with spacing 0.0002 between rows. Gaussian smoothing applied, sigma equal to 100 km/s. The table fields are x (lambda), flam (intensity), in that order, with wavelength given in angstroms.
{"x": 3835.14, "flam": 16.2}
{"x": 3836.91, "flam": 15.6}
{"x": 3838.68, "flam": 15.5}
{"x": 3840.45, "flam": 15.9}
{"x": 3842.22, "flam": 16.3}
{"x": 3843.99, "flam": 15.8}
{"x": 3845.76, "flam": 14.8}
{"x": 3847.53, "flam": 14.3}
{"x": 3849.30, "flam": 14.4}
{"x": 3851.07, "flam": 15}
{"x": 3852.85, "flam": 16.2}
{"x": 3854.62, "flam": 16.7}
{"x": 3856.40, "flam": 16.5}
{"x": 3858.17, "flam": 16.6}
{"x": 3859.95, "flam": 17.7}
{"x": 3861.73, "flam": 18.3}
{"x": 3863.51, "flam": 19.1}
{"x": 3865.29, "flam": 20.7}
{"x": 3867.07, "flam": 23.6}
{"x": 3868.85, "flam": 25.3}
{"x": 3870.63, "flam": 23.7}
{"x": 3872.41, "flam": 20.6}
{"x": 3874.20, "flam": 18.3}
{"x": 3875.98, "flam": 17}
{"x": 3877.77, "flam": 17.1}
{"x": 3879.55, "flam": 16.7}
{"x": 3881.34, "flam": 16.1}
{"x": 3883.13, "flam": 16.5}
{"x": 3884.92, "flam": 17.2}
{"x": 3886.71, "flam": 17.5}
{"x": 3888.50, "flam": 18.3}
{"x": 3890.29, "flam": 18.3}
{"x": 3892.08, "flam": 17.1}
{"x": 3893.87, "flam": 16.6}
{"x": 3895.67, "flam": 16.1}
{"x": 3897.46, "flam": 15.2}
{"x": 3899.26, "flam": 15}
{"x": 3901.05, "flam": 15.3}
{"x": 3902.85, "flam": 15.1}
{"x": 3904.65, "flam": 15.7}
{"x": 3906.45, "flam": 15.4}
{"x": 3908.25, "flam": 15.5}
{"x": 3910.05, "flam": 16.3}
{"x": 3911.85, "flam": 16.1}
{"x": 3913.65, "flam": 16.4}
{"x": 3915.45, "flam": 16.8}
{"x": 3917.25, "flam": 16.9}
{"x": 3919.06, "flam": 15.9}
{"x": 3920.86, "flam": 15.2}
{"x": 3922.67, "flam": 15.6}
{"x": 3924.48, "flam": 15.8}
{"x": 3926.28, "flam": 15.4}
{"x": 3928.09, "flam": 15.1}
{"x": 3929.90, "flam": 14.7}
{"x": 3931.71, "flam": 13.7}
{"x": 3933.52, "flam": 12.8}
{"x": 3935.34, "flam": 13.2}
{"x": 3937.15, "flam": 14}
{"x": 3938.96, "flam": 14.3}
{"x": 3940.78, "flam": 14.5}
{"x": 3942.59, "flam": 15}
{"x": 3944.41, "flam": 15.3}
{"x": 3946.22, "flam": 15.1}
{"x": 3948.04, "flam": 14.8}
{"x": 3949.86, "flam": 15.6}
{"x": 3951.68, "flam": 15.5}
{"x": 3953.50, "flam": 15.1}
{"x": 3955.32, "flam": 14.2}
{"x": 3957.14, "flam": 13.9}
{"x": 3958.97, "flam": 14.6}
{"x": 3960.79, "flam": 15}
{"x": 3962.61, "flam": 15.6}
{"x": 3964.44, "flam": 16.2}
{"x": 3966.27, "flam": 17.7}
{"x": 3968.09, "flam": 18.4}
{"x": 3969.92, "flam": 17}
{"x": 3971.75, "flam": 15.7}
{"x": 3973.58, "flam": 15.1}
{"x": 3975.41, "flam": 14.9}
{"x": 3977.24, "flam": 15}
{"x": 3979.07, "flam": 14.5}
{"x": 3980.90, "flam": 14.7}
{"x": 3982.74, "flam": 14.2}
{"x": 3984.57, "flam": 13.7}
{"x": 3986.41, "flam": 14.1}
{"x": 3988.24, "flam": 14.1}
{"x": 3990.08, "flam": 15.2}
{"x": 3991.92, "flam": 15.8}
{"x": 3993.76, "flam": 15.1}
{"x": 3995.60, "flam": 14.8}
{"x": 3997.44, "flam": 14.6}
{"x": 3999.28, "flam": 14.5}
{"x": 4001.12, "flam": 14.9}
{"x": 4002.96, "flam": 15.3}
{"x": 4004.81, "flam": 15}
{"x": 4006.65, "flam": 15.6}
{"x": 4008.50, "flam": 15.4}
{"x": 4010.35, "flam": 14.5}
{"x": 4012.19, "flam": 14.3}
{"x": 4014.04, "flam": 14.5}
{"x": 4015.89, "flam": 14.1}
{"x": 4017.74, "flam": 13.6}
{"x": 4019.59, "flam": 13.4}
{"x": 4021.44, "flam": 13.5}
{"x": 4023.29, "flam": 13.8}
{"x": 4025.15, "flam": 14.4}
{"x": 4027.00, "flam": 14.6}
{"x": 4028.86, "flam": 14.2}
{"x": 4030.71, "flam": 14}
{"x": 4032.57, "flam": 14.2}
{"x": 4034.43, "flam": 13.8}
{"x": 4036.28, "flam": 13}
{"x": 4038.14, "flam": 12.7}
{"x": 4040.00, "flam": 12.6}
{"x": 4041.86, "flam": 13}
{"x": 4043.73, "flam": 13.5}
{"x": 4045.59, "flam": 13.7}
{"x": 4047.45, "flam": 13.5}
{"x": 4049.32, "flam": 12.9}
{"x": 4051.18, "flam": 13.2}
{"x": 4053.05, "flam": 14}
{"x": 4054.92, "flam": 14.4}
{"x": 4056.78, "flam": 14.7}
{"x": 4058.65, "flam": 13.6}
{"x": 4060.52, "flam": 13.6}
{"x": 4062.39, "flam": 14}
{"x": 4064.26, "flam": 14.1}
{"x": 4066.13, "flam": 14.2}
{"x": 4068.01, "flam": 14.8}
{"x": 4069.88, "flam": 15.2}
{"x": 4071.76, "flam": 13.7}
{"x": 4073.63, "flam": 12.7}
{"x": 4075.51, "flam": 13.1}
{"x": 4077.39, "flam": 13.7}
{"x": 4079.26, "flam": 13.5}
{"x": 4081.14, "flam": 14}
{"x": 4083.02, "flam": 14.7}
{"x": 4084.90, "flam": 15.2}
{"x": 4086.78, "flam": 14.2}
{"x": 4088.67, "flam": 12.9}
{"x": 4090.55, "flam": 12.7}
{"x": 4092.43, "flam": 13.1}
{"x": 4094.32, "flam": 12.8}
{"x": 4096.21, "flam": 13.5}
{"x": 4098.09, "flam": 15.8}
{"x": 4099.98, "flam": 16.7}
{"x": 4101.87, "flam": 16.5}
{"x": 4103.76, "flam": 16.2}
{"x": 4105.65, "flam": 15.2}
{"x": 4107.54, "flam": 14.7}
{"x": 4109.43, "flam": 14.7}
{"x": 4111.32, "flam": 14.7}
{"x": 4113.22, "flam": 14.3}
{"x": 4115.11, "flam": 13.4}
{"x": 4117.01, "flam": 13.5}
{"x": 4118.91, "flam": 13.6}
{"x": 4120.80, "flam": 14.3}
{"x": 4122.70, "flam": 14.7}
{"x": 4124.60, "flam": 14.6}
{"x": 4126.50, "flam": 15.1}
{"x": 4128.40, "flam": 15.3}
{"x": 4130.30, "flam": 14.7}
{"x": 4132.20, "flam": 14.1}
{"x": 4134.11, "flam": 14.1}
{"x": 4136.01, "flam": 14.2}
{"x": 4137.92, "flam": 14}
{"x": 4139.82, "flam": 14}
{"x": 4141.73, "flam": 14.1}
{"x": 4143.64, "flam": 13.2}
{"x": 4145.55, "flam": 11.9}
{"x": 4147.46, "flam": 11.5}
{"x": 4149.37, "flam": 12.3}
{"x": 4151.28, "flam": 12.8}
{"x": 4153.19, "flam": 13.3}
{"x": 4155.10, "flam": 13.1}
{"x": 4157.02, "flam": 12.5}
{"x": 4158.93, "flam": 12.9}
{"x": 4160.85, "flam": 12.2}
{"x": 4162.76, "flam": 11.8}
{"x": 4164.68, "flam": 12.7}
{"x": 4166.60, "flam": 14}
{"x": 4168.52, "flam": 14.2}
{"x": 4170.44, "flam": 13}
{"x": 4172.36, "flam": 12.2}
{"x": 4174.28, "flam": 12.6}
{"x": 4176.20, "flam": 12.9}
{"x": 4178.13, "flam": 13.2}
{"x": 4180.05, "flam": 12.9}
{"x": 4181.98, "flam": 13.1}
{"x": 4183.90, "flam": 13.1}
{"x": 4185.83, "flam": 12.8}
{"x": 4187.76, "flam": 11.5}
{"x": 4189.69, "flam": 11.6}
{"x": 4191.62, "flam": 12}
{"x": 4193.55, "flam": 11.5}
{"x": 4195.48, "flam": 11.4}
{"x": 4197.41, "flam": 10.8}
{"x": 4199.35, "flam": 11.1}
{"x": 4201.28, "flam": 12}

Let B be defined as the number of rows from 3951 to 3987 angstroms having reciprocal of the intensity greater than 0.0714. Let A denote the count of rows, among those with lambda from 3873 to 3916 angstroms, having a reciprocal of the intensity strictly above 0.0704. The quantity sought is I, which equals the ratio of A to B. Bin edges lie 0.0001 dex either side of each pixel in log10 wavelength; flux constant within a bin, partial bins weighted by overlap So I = 0.0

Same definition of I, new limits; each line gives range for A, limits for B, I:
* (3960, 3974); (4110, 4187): 0.0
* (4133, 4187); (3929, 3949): 7.0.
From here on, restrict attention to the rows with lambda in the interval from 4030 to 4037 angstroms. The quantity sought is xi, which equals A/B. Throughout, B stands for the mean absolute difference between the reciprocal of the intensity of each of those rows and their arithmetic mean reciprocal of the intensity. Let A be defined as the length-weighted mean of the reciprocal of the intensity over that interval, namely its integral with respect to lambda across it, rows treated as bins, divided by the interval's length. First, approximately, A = 0.073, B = 0.0021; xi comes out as 35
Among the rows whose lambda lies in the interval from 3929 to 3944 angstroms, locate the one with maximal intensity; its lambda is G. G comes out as 3942.59 angstroms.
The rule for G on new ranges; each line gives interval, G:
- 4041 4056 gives 4054.92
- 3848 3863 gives 3861.73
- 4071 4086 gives 4084.90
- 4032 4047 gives 4032.57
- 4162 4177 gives 4168.52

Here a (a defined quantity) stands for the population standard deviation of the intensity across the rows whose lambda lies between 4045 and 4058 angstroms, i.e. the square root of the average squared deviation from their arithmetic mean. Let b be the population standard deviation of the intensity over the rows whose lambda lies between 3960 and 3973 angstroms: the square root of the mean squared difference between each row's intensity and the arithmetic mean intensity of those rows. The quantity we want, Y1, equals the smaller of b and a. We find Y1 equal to 0.59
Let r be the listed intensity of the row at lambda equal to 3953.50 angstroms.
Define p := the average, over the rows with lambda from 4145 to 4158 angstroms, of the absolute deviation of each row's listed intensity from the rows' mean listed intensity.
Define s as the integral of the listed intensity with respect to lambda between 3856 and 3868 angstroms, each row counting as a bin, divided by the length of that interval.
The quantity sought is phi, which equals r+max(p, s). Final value 34.2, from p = 0.50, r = 15.1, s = 19.1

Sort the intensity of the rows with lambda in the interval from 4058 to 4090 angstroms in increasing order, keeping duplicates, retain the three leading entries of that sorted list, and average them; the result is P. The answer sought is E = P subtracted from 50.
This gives 37.1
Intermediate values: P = 12.9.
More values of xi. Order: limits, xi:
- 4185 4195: 29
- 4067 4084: 21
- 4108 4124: 28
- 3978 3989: 56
